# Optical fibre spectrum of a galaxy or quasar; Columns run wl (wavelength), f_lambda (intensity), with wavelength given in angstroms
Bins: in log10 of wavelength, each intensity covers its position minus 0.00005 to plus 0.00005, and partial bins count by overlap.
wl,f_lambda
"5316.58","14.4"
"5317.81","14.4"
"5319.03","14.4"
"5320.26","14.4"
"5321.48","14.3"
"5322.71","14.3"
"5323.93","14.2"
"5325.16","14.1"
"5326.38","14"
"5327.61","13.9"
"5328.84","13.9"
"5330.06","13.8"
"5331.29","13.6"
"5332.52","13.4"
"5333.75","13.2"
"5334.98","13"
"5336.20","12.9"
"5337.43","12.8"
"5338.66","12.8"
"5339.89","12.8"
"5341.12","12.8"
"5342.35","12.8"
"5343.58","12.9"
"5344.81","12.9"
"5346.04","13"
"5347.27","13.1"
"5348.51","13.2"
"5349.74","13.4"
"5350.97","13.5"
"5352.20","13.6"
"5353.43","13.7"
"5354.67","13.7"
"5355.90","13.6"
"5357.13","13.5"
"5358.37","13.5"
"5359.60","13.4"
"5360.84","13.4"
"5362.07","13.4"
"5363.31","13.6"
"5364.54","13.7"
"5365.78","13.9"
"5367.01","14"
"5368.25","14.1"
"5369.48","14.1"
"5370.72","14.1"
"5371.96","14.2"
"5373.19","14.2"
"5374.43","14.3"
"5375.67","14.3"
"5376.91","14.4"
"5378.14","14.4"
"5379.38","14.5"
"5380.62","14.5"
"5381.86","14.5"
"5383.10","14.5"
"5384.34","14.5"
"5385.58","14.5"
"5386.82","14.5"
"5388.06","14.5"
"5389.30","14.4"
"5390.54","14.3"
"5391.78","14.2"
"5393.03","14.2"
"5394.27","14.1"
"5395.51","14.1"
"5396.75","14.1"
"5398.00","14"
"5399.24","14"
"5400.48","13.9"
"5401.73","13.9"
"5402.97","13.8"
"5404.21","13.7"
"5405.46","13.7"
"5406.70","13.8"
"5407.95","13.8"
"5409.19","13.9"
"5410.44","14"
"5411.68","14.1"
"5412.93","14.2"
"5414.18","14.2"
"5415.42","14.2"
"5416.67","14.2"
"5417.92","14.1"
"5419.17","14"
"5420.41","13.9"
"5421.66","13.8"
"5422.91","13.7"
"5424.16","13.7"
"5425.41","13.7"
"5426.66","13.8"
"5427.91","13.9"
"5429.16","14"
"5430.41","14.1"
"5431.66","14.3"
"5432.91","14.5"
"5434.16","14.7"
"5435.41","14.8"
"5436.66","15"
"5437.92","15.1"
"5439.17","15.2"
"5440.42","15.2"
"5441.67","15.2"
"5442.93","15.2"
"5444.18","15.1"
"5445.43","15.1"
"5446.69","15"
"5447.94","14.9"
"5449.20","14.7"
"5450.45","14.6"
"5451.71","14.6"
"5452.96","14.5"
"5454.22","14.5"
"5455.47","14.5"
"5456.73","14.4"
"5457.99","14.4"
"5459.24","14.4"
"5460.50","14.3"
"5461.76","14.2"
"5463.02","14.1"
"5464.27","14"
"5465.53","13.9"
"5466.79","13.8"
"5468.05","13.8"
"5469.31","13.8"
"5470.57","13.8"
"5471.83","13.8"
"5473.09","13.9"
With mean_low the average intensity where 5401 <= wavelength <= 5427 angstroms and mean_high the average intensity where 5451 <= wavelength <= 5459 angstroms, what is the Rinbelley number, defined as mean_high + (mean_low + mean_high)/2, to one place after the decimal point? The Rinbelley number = 28.7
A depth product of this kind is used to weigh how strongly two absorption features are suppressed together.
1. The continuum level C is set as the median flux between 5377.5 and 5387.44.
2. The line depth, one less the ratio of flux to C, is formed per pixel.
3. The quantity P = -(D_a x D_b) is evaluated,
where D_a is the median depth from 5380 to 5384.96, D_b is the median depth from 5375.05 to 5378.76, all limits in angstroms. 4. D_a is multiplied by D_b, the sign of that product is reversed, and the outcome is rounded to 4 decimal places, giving 0.0000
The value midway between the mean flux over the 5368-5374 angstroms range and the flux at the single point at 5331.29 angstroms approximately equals 13.9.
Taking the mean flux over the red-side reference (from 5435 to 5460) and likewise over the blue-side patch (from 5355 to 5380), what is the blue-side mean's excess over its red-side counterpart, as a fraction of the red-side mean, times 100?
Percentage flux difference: -6.0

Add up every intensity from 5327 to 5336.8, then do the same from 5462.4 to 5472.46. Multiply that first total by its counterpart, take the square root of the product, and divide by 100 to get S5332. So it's 1.093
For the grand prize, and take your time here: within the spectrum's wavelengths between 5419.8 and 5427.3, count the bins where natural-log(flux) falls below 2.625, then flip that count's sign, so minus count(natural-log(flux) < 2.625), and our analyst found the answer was -5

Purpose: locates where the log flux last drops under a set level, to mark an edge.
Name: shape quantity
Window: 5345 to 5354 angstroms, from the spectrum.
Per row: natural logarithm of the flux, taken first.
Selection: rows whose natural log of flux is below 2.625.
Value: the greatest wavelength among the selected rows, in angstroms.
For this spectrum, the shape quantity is 5353.43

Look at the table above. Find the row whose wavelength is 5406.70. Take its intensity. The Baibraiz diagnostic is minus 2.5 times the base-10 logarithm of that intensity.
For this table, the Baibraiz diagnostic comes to -2.85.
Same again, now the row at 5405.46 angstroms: -2.84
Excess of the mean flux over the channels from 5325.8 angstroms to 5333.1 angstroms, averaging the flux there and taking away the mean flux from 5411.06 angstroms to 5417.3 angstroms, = -0.41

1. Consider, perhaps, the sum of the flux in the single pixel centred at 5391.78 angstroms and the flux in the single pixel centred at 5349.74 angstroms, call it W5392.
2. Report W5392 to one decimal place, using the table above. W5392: 27.6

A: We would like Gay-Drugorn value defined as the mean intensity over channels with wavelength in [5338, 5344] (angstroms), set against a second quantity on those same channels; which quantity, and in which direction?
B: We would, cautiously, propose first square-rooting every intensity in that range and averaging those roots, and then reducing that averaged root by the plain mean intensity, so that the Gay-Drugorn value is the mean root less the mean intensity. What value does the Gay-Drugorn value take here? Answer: -9.2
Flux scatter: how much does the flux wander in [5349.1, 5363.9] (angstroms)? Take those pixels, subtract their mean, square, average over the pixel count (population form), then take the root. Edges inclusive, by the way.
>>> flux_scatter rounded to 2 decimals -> 0.11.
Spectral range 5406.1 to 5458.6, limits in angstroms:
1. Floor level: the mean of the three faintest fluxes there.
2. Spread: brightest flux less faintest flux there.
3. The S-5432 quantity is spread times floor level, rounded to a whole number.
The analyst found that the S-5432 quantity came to 21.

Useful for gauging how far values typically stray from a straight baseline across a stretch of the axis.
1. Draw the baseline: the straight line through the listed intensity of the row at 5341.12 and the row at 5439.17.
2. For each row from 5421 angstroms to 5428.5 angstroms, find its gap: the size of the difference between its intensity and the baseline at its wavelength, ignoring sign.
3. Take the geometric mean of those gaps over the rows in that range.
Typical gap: 1.1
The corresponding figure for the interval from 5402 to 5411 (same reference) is 0.6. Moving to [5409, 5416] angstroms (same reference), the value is 0.4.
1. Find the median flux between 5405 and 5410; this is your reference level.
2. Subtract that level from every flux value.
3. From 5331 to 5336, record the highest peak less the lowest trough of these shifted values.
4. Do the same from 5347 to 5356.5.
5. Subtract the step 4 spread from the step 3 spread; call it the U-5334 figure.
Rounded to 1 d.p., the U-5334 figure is 0.0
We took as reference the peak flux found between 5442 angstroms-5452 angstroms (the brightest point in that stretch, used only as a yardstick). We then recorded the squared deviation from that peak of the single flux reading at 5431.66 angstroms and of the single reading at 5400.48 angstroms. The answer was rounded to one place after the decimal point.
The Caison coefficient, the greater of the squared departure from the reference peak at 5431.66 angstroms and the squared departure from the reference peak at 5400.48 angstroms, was 1.7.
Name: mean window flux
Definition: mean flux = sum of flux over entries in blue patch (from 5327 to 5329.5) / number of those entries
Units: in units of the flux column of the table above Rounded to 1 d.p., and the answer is 13.9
